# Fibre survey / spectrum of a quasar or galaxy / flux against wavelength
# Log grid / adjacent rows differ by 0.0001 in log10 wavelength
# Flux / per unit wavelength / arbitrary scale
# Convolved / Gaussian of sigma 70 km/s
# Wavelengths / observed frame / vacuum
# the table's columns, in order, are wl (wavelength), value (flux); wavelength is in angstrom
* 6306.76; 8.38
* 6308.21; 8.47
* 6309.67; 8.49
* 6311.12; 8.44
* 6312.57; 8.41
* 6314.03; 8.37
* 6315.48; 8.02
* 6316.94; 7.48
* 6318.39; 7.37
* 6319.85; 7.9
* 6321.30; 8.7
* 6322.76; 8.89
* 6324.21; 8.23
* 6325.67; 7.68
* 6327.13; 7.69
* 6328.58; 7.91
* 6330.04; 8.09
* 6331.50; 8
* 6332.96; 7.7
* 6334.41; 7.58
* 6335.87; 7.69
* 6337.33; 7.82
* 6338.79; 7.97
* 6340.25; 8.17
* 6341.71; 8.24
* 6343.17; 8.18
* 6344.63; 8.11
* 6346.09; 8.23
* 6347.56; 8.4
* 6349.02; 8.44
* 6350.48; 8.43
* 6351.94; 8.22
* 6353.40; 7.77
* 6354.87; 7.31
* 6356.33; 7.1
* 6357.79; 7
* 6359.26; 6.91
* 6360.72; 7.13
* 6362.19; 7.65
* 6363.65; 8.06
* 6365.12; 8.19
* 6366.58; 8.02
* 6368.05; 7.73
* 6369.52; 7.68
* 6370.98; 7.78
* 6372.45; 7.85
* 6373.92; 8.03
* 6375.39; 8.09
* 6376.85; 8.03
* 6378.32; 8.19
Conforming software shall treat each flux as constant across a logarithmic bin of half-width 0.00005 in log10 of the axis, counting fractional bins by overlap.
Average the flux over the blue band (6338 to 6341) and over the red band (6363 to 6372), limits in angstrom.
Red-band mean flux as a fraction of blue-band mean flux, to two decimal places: 0.98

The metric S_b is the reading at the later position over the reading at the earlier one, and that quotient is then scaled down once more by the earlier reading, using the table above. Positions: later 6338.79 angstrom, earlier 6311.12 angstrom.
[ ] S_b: 0.112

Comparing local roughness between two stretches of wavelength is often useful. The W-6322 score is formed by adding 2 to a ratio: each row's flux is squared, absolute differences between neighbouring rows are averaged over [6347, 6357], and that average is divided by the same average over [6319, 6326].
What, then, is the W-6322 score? 2.39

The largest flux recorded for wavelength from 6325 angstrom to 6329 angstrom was 7.91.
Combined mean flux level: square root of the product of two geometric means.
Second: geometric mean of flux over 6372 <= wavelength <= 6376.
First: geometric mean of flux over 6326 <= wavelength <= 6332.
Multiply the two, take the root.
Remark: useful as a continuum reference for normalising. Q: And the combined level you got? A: 7.96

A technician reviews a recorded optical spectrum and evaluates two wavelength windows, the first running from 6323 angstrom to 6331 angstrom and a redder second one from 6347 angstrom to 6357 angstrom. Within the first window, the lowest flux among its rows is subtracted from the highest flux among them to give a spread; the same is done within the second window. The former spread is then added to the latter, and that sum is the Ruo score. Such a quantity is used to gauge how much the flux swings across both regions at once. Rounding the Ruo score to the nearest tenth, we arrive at 1.9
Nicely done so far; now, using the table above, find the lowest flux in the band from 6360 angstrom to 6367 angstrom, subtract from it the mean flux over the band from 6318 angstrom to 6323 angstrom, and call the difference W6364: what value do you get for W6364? -1.1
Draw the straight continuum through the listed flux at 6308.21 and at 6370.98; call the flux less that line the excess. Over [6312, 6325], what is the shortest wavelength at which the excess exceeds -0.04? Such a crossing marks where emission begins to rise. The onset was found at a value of 6312.57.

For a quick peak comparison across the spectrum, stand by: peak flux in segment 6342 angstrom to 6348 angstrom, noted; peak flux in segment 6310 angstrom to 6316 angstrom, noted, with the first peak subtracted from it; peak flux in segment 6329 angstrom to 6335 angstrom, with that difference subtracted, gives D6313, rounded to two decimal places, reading 8.05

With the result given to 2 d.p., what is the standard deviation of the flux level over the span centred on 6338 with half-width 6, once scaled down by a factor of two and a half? 0.10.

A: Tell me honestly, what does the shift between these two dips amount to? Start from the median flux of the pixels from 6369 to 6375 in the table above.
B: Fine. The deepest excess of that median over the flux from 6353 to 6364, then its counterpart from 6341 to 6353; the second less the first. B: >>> -1.2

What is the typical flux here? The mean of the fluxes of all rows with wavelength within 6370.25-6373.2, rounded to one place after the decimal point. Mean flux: 7.8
